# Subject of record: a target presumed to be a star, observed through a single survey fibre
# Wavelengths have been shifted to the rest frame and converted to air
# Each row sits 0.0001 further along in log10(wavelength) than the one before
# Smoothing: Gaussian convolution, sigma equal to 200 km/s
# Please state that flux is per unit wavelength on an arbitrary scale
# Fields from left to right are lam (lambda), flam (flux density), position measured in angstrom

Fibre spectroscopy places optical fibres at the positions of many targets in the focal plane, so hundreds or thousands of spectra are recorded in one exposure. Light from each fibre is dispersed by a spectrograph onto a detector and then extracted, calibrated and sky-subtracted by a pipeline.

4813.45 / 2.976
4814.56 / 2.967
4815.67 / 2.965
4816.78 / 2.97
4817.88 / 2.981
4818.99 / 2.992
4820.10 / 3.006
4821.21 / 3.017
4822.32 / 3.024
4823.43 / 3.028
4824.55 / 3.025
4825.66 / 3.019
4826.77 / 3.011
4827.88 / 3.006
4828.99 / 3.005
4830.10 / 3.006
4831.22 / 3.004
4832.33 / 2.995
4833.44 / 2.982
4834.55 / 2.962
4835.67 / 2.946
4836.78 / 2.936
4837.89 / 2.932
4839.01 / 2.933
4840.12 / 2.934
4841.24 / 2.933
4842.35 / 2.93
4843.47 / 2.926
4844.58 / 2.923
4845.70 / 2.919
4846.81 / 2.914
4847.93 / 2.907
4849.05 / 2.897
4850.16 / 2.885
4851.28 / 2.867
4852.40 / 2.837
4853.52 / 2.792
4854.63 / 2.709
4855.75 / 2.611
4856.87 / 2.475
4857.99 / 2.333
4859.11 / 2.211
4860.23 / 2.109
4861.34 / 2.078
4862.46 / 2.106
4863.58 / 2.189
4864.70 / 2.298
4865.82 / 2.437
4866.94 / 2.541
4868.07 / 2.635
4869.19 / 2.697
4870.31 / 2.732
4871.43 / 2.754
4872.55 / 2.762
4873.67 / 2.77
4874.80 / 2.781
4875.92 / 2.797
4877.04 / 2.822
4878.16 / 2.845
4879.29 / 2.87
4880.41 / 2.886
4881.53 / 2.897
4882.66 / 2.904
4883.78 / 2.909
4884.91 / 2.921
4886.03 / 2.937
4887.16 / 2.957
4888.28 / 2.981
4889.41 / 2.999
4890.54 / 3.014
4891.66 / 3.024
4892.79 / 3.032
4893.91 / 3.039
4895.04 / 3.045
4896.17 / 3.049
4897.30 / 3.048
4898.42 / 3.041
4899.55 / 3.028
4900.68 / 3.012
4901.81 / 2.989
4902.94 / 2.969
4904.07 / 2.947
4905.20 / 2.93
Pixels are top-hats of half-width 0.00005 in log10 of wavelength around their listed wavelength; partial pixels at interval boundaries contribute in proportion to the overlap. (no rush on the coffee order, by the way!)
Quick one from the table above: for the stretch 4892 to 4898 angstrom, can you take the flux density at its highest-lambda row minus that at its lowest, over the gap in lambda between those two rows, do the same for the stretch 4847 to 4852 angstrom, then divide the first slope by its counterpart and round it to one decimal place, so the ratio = -0.3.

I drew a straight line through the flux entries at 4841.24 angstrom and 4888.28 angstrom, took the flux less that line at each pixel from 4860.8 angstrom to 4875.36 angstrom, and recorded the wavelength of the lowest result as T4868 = 4861.34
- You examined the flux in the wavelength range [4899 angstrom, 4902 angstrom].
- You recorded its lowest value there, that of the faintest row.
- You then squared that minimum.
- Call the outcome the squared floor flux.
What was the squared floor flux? 8.93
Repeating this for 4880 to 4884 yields 8.33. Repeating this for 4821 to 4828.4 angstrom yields 9.04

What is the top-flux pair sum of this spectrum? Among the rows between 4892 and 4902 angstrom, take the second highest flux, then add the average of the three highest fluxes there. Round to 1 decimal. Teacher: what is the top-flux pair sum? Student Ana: 6.1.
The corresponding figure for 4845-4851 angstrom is 5.8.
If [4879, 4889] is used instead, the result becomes 5.9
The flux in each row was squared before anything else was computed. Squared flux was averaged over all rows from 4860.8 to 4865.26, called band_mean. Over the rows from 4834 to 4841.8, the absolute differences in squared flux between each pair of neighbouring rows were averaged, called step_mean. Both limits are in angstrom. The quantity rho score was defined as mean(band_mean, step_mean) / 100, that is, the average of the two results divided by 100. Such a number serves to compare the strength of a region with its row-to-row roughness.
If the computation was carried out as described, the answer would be 0.0237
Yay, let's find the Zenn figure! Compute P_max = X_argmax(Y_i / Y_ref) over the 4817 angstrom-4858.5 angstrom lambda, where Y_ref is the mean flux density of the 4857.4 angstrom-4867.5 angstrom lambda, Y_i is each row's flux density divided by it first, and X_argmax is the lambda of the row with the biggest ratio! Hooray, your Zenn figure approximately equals 4823.43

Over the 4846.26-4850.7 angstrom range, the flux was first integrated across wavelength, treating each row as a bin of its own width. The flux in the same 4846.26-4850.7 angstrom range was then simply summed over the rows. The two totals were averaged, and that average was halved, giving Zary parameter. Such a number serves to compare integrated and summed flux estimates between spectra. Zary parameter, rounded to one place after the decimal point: 6.1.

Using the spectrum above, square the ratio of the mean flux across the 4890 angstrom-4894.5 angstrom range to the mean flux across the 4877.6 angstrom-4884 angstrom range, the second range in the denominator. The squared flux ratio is 1.10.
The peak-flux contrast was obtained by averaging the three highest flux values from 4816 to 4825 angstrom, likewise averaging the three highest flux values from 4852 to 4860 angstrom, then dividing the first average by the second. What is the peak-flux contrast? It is 1.09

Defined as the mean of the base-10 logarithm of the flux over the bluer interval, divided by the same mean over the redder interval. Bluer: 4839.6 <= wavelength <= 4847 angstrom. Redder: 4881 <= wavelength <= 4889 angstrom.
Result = 1.00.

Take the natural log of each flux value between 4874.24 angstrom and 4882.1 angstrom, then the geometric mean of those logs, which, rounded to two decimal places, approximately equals 1.04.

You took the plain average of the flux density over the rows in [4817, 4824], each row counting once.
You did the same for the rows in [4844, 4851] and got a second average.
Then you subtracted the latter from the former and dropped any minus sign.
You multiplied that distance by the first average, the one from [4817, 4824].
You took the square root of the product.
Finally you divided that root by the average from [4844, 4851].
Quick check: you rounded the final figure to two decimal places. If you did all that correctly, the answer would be 0.19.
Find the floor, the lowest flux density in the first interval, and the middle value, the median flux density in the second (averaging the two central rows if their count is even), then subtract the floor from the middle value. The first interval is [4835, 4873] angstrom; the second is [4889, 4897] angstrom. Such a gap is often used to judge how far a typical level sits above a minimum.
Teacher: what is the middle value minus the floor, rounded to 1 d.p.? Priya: 1.0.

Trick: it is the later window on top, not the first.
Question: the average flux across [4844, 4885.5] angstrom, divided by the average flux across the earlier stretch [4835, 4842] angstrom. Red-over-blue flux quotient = 0.91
